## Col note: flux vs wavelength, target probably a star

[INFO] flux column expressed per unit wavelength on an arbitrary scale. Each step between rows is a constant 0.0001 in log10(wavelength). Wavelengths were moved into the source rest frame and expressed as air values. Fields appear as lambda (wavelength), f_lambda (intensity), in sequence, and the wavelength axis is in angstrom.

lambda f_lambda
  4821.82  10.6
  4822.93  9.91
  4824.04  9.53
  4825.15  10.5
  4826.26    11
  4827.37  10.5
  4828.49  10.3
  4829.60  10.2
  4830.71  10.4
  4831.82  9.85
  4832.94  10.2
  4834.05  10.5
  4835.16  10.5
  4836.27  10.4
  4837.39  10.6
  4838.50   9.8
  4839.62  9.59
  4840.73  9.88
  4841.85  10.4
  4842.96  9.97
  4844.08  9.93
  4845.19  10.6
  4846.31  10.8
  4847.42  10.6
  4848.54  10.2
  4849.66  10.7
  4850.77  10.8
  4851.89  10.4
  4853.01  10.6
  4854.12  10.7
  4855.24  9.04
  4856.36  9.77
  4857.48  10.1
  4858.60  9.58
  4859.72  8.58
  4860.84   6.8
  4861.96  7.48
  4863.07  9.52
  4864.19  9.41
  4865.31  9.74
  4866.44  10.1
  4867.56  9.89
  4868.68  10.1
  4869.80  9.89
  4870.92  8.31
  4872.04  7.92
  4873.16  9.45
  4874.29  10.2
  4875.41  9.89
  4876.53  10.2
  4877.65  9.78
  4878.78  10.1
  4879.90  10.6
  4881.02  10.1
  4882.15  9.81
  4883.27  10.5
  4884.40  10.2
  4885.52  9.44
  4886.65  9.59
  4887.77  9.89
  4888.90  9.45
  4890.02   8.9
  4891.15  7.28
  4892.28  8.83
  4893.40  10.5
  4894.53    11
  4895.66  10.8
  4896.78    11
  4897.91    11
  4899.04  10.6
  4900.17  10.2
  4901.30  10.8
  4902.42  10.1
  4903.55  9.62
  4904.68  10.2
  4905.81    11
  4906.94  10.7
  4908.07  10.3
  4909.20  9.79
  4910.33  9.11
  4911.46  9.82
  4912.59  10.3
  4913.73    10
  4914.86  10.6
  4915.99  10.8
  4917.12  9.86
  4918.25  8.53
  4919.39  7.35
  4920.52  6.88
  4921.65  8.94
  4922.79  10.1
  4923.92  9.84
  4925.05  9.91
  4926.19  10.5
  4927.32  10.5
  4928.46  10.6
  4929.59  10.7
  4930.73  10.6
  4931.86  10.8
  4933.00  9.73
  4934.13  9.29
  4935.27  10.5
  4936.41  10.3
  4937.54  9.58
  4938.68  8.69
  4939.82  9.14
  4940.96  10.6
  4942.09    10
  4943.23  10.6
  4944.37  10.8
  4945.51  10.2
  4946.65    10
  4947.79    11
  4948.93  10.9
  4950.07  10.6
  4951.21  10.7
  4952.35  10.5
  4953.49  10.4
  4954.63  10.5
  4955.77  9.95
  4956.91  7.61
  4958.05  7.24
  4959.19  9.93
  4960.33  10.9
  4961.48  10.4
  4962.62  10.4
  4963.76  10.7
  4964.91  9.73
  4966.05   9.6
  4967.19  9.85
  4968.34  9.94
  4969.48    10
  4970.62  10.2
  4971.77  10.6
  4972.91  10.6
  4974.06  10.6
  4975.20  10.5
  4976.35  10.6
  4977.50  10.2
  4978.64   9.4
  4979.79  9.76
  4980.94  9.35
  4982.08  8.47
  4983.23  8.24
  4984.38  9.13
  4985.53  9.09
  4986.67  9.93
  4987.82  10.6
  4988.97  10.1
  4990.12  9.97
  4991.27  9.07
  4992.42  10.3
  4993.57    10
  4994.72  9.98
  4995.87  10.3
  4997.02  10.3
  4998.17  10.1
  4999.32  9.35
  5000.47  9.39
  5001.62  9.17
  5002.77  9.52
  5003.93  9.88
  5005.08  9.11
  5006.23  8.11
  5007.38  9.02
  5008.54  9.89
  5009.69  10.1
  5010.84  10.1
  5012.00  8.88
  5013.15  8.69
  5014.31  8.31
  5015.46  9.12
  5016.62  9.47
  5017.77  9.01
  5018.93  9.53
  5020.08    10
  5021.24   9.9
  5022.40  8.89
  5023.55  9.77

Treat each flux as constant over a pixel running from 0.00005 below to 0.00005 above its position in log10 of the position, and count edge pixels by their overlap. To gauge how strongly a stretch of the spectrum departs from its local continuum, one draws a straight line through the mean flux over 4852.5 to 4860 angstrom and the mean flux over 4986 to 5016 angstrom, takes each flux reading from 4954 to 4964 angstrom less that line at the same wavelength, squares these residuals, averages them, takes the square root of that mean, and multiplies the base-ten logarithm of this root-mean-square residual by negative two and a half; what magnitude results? -0.27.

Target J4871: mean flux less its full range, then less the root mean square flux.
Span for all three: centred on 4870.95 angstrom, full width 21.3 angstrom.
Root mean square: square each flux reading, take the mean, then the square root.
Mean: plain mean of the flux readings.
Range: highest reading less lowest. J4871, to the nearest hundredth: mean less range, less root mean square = -3.85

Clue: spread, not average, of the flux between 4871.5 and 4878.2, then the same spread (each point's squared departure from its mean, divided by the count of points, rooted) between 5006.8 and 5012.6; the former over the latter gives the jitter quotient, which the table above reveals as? 1.5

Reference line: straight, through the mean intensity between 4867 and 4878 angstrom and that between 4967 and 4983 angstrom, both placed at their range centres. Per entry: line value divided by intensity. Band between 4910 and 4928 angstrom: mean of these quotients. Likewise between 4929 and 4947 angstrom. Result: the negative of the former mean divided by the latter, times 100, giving -106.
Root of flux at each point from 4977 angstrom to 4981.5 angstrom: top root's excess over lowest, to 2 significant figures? 0.14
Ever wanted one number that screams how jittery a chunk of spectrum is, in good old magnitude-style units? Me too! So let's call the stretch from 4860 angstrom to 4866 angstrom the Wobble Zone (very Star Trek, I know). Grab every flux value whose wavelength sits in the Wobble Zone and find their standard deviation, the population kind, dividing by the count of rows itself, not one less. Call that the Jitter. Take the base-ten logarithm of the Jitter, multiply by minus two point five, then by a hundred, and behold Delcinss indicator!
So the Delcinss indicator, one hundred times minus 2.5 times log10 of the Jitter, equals -21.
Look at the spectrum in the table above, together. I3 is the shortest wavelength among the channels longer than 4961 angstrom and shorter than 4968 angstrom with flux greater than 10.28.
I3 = 4961.48 angstrom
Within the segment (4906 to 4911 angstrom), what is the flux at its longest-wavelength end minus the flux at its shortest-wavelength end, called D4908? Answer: -1.6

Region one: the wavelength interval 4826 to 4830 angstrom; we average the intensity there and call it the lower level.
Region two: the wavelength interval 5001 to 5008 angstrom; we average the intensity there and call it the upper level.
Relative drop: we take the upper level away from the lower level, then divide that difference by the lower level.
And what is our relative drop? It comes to 0.13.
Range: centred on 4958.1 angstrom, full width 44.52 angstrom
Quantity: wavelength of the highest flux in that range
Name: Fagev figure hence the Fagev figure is 4947.79 angstrom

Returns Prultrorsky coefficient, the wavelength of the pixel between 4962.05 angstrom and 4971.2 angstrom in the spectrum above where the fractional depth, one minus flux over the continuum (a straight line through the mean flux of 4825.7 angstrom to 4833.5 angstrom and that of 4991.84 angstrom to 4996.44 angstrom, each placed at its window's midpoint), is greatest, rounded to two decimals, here 4966.05 angstrom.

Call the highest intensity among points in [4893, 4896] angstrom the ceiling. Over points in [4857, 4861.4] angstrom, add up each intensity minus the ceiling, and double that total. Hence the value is -18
